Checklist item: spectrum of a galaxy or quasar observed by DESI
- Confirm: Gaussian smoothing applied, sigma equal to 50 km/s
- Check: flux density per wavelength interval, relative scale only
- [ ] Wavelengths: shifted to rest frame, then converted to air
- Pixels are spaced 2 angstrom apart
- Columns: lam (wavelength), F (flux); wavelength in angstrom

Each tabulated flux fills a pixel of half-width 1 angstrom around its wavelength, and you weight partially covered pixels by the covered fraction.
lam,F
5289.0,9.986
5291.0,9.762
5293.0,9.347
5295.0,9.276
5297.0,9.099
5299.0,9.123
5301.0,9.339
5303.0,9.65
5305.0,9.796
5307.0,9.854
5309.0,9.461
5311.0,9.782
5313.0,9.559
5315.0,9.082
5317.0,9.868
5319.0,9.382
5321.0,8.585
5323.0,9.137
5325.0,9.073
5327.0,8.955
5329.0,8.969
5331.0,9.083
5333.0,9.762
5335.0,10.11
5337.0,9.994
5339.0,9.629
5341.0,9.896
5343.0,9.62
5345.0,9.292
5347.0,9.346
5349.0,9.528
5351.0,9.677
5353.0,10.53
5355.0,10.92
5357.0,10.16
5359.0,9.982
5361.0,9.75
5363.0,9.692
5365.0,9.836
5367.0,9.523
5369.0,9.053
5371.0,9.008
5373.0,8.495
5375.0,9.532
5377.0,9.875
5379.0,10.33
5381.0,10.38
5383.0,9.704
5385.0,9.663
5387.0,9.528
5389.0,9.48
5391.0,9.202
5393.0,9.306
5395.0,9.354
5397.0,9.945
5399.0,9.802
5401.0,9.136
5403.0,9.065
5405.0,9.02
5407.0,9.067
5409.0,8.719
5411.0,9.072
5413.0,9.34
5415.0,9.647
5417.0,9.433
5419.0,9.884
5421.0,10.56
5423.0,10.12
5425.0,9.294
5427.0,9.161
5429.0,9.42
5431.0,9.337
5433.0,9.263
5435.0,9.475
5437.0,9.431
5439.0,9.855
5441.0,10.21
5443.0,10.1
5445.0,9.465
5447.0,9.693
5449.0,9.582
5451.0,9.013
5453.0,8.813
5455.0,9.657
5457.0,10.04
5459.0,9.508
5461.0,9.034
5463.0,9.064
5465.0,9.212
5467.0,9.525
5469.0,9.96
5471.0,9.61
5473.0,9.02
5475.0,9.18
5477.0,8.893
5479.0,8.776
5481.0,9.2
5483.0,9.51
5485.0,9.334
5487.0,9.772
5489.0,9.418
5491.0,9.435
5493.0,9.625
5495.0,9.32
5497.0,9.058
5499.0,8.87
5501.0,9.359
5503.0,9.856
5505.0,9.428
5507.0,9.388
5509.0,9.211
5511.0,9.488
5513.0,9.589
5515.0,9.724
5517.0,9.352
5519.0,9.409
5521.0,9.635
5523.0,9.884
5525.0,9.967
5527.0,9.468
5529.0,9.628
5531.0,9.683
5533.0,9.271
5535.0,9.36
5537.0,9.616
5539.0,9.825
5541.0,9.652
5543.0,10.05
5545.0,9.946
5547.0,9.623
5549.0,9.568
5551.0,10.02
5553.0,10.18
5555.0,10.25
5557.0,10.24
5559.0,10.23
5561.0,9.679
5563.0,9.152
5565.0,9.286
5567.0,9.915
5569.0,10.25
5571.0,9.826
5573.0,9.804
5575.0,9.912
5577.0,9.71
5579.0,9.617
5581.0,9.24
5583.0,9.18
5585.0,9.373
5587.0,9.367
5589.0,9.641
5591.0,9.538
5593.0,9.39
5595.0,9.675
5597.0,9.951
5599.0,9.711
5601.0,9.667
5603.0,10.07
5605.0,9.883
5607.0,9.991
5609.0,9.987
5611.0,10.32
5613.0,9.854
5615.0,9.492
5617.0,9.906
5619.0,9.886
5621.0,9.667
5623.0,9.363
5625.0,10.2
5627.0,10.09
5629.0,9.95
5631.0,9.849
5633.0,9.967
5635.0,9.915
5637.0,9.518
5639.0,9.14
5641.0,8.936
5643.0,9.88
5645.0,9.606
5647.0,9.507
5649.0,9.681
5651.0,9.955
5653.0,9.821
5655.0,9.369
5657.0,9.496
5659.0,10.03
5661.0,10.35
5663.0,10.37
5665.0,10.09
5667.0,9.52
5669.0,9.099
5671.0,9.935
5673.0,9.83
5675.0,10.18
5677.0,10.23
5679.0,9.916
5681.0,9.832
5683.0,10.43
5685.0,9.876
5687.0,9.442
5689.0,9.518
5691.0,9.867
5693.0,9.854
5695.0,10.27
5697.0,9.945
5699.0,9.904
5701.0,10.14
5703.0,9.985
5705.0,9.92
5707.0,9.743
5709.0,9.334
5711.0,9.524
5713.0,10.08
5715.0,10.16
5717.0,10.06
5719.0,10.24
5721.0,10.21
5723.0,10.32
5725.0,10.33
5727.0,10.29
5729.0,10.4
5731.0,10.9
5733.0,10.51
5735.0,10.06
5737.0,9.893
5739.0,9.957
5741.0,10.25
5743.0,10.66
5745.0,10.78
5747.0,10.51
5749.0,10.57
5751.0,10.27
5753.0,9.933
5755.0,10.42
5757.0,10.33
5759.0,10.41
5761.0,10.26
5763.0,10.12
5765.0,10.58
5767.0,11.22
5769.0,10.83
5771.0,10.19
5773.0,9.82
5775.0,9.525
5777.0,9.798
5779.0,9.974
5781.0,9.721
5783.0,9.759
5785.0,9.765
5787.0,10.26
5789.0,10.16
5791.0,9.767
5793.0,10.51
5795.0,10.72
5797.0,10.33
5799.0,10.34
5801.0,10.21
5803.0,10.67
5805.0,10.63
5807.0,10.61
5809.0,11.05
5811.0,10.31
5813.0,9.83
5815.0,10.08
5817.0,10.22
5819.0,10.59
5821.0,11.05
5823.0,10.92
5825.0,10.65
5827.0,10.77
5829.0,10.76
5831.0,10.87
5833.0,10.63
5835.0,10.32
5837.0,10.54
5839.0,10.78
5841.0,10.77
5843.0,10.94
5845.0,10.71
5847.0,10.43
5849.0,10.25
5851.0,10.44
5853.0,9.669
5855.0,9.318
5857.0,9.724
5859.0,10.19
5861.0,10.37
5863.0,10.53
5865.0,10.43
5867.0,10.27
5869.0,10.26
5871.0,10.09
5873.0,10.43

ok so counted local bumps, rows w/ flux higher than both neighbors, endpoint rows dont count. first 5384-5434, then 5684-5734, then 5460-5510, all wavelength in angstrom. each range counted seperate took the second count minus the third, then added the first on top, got 6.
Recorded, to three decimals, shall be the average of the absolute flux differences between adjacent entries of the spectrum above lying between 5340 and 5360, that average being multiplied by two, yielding 0.704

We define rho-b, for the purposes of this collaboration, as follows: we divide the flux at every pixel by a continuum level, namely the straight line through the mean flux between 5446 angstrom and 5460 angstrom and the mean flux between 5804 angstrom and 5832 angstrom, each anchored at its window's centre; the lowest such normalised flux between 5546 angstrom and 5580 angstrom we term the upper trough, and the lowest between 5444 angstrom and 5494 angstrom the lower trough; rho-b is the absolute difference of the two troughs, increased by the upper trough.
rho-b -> 0.95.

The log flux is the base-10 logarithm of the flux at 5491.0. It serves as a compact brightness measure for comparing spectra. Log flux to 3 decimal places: 0.975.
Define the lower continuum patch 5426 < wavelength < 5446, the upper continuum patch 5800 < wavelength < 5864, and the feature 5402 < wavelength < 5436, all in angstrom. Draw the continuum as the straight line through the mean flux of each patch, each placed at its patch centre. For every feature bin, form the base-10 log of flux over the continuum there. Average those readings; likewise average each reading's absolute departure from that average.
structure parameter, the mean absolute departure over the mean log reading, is -2.2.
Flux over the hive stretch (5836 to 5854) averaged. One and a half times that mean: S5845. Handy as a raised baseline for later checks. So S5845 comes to 15.8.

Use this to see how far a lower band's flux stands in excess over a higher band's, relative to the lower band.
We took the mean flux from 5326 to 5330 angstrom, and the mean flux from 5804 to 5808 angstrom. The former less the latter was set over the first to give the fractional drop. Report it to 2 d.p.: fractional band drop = -0.19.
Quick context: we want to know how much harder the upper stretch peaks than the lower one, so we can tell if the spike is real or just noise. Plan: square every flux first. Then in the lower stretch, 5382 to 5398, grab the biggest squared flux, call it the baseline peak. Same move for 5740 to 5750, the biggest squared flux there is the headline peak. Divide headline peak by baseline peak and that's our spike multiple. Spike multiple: 1.17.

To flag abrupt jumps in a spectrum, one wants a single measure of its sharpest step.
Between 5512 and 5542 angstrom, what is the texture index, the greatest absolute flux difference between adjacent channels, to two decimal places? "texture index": 0.50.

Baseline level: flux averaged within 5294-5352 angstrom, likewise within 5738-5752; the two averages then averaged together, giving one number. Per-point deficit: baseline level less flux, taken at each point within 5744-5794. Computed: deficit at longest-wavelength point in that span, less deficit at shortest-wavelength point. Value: 0.3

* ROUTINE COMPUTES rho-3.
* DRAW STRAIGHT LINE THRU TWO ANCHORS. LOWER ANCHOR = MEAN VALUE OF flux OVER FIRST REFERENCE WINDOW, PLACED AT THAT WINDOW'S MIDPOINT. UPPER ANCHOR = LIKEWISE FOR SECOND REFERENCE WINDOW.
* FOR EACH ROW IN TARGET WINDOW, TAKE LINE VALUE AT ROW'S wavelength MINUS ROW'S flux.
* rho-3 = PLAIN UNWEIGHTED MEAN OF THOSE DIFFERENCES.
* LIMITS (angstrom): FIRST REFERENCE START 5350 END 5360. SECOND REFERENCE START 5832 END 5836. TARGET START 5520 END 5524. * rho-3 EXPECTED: 0.57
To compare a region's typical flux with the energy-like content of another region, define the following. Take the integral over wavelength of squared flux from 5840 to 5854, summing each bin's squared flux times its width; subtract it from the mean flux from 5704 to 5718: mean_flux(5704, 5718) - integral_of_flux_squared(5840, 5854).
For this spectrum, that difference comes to -1524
